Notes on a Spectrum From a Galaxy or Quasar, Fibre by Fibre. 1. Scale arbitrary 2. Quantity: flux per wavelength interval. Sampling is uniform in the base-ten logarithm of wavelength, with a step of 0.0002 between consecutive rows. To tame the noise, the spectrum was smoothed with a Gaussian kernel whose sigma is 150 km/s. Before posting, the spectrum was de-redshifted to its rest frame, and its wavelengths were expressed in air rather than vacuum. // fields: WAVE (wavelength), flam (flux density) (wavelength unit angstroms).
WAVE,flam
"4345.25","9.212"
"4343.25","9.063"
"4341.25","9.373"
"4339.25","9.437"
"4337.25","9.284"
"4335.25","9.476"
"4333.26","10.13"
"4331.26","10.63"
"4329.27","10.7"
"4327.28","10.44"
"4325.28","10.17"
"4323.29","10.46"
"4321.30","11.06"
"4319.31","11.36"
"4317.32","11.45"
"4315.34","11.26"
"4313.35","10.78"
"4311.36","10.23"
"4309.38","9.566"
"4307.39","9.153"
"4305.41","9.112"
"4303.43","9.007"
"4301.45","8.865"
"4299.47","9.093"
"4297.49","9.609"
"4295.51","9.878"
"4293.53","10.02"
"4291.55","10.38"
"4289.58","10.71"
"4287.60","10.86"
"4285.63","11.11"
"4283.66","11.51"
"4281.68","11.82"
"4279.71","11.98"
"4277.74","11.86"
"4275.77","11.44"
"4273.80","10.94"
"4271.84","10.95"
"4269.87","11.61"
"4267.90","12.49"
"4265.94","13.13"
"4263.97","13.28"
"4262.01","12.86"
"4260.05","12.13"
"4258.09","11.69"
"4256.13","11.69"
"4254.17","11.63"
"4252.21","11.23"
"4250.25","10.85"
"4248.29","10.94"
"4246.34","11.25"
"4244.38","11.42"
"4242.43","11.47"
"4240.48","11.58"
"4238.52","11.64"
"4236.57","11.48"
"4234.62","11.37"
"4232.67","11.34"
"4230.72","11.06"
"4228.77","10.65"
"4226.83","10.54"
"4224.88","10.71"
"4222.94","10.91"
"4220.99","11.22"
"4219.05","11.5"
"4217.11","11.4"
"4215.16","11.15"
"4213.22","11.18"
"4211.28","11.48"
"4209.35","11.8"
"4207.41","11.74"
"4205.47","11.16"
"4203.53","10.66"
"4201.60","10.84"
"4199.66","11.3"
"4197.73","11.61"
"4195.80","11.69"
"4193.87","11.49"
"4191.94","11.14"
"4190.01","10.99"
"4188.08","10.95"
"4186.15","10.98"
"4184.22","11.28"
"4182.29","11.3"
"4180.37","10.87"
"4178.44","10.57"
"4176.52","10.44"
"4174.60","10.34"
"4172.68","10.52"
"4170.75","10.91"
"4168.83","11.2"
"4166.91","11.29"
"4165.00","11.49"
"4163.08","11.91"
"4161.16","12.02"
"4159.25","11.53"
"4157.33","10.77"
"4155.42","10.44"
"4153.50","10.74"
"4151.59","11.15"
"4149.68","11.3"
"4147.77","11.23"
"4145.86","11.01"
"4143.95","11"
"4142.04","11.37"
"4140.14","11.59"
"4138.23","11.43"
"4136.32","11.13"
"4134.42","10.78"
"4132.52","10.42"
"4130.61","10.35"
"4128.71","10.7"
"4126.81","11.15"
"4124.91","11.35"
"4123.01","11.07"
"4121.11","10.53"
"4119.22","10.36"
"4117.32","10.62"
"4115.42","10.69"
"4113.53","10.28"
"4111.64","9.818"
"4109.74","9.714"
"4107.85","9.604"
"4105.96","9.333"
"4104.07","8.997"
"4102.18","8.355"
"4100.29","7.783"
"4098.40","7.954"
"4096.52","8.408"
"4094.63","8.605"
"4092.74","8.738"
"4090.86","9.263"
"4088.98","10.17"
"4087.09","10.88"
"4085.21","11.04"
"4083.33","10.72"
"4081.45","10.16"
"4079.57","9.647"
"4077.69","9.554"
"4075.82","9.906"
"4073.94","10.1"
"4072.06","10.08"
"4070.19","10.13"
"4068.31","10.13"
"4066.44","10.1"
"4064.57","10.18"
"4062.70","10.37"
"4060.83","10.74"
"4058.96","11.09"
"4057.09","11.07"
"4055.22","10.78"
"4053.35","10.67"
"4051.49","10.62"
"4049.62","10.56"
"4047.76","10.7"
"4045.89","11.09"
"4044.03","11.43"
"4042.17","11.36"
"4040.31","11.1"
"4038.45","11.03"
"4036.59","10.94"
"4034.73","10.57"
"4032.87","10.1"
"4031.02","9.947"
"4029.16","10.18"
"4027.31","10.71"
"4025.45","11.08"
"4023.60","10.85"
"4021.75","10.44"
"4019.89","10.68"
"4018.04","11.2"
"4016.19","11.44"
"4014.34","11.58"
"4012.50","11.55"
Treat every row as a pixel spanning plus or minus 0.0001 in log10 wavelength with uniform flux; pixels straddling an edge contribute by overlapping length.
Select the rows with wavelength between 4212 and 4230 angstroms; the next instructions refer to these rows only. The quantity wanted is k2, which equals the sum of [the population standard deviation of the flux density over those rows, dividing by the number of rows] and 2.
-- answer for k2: 2.32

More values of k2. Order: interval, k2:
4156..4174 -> 2.47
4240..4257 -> 2.28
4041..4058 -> 2.31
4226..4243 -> 2.38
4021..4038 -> 2.37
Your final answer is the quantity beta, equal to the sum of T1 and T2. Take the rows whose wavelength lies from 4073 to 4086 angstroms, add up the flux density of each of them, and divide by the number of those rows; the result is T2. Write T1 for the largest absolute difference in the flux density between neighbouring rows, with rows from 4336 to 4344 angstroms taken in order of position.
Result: 10.5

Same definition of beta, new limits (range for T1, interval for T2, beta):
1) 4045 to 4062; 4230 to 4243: 11.8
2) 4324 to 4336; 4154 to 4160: 11.6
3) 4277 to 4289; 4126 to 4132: 11.1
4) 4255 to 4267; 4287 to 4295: 11.2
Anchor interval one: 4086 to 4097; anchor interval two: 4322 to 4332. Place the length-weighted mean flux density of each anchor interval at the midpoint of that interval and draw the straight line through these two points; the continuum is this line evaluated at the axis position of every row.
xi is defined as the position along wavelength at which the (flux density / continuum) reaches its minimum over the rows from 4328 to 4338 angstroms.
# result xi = 4337.25 angstroms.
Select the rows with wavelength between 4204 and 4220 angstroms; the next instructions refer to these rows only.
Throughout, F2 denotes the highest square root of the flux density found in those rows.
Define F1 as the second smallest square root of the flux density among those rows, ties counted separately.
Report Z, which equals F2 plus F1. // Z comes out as 6.78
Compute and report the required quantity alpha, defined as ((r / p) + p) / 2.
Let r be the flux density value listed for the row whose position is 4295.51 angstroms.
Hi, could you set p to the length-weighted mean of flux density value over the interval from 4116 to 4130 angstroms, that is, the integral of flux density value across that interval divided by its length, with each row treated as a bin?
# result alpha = 5.9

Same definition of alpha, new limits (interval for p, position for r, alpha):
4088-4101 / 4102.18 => 4.8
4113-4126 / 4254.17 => 5.9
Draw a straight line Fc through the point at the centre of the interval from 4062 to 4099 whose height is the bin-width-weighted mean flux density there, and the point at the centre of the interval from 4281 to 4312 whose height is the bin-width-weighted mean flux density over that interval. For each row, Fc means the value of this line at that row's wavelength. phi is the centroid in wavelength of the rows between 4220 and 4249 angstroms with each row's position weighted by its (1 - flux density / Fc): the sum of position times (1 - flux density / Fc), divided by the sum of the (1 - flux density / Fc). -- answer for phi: 4235.8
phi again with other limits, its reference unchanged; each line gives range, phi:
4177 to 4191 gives 4184.5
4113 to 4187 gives 4151.2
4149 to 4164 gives 4157.4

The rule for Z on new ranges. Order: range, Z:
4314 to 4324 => 6.71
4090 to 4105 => 5.86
